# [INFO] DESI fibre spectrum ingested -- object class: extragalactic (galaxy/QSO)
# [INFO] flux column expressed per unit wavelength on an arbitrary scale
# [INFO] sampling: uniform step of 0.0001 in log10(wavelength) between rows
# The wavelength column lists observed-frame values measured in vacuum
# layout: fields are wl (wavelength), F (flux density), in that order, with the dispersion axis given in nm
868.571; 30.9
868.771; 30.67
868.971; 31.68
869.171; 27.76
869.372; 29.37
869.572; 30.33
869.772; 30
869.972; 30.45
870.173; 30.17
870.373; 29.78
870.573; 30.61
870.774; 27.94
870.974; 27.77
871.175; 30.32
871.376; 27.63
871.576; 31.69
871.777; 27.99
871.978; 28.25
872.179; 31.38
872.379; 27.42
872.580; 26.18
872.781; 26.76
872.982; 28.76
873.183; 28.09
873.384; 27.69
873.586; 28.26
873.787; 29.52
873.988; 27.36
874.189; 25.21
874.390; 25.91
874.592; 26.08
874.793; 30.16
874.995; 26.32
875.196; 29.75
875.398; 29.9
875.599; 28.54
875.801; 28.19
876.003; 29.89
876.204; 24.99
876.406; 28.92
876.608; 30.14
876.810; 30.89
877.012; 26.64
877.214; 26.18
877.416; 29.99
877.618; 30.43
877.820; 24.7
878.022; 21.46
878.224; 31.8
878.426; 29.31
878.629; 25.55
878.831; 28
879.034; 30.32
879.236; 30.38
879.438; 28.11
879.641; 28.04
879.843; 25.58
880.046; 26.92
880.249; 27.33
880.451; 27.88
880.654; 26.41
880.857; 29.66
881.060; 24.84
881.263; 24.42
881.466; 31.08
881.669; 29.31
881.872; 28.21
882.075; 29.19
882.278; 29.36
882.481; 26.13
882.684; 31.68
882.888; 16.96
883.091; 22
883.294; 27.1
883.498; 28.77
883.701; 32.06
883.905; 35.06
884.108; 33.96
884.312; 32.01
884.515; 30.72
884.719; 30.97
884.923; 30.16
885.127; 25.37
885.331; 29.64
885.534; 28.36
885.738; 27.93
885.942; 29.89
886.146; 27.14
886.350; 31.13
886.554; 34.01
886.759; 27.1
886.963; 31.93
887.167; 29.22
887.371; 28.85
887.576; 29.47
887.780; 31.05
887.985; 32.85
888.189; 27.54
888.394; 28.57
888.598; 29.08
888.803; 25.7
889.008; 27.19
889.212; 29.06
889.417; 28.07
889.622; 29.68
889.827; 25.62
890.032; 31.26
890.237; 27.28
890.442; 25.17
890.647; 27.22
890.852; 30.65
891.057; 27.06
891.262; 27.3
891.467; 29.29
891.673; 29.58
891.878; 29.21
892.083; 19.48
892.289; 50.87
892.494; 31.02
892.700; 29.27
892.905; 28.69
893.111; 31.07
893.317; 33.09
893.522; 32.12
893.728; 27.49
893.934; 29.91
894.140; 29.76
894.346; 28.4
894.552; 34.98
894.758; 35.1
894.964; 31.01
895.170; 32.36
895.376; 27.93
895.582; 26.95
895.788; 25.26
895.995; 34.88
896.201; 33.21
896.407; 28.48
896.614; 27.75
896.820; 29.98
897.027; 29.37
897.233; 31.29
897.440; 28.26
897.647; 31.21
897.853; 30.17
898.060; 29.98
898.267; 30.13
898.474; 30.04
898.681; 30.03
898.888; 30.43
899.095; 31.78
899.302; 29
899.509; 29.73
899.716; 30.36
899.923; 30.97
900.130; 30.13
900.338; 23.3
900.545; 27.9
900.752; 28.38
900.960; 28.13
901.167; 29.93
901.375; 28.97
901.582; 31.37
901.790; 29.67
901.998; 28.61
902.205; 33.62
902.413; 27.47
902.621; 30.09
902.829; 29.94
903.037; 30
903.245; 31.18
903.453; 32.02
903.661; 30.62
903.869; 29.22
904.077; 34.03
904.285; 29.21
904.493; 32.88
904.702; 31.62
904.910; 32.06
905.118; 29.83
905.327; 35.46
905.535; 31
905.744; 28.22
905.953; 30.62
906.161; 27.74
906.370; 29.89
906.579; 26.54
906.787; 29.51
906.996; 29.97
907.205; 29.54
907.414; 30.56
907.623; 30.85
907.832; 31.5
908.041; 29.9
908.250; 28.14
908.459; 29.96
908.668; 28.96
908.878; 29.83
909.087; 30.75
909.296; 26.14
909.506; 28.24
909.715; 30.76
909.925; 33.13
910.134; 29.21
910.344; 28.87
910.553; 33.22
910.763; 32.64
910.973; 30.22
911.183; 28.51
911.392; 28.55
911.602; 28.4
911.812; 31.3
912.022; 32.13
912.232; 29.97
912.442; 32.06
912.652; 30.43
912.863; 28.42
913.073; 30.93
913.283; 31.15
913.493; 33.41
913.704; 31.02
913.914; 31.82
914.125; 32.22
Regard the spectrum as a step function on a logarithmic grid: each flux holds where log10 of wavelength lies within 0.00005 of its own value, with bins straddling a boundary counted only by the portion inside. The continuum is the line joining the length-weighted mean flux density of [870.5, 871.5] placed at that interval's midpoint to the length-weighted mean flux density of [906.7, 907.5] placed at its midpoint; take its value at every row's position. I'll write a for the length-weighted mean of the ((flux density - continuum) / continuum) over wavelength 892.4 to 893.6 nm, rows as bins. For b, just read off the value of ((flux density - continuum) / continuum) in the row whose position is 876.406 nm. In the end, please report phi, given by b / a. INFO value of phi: 0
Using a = 0.05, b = 0.00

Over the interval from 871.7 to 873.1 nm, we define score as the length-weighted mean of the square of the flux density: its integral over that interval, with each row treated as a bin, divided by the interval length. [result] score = 793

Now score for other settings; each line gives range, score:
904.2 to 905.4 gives 1014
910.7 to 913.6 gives 936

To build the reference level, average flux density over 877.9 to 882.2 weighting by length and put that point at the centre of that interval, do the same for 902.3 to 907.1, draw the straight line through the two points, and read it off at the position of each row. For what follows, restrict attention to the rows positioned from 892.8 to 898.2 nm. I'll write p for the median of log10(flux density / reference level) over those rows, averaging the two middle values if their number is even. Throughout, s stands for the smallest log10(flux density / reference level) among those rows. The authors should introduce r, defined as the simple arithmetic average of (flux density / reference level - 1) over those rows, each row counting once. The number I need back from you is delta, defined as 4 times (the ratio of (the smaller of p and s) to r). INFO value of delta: -9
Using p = 0.007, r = 0.031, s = -0.067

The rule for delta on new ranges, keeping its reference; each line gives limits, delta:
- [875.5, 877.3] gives -5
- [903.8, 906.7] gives -53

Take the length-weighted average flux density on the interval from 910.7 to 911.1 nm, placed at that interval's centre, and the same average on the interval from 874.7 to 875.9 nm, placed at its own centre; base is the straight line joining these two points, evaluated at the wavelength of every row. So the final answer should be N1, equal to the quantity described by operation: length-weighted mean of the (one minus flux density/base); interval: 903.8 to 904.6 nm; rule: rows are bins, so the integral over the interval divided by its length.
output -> -0.02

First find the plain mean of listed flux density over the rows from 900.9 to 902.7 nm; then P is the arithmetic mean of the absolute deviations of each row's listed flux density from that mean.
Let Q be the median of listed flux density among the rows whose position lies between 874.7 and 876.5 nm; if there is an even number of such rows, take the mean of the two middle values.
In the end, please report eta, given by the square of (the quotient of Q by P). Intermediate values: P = 1.3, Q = 28.9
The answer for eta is 477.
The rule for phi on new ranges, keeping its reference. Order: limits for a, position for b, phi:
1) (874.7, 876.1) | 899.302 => 17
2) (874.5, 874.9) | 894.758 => -7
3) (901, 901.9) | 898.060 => 3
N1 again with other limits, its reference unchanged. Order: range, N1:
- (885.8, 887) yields -0.02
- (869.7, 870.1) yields -0.06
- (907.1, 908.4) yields 0.03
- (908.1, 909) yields 0.05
